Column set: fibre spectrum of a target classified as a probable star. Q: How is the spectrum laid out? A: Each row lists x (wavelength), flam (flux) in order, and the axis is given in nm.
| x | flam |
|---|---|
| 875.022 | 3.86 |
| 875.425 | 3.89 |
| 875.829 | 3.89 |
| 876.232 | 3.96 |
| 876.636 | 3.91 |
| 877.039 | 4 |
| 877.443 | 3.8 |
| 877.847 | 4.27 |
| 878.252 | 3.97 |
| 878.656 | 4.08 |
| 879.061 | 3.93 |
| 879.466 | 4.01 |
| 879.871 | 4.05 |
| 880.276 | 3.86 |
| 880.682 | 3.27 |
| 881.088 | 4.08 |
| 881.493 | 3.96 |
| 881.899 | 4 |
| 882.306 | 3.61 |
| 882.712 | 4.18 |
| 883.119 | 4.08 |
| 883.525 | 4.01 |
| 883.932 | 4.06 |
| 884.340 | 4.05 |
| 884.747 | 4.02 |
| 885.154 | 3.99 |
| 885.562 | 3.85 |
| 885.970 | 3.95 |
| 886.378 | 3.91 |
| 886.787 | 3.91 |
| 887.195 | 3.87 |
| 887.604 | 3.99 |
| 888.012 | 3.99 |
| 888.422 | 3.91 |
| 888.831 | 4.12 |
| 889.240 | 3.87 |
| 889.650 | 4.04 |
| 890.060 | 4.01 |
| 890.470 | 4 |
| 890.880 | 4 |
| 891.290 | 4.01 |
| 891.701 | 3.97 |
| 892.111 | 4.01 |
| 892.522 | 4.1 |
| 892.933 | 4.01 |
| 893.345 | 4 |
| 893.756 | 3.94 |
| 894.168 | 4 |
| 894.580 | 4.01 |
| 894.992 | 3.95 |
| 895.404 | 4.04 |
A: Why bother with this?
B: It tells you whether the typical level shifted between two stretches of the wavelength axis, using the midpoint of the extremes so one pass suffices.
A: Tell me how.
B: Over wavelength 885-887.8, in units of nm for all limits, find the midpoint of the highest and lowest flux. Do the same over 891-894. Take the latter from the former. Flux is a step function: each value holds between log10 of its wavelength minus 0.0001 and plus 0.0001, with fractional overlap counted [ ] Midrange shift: -0.10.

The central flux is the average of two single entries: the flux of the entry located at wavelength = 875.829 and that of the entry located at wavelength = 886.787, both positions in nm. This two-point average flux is 3.90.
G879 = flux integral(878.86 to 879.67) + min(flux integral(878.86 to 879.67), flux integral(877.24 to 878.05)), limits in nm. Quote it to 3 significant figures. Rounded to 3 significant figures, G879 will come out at 6.43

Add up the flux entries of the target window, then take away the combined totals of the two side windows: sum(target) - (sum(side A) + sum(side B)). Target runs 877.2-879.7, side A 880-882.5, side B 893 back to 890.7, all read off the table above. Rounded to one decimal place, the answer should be -22.8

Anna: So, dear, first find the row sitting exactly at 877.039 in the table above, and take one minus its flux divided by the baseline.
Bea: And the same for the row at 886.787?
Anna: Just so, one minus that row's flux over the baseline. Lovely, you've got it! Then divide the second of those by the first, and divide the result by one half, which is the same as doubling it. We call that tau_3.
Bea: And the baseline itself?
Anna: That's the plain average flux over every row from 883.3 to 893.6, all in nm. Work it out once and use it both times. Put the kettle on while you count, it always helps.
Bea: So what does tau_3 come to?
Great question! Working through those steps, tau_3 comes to -11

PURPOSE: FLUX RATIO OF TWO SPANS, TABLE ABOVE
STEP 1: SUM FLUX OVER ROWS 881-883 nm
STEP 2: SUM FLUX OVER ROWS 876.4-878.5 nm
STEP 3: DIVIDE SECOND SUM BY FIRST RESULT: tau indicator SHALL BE 1.01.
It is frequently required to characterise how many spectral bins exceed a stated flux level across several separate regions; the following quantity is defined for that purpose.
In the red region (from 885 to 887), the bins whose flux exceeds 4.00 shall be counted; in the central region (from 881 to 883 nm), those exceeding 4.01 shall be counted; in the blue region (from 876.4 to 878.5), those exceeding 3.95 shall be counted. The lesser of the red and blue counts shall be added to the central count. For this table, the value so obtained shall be 2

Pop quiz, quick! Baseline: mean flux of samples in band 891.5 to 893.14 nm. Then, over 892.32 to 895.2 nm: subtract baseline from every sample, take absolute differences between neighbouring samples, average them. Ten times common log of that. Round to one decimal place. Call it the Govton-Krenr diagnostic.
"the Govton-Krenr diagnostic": -13.2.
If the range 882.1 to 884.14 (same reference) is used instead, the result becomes -7.0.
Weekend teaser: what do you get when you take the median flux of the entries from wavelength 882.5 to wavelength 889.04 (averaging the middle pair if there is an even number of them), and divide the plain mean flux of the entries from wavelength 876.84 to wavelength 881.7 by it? 0.987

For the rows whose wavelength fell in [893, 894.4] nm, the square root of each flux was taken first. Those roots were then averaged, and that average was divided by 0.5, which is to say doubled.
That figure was 3.99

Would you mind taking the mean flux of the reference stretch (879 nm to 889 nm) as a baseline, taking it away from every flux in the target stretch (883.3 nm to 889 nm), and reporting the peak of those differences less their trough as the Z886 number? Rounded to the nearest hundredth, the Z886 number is 0.27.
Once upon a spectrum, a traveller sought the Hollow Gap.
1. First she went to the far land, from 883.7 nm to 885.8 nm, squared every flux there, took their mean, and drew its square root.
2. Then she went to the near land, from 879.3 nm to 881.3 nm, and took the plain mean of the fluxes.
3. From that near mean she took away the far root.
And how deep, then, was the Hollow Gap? -0.14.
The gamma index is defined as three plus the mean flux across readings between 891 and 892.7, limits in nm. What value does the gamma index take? 7.02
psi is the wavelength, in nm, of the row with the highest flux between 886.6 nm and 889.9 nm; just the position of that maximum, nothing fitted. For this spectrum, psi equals 888.831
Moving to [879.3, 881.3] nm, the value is 881.088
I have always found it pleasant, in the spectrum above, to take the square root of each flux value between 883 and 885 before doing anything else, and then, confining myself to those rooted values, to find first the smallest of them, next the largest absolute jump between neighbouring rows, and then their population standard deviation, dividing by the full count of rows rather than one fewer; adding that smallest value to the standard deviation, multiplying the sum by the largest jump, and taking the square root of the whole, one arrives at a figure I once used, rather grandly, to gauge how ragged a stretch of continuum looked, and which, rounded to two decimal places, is 0.19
